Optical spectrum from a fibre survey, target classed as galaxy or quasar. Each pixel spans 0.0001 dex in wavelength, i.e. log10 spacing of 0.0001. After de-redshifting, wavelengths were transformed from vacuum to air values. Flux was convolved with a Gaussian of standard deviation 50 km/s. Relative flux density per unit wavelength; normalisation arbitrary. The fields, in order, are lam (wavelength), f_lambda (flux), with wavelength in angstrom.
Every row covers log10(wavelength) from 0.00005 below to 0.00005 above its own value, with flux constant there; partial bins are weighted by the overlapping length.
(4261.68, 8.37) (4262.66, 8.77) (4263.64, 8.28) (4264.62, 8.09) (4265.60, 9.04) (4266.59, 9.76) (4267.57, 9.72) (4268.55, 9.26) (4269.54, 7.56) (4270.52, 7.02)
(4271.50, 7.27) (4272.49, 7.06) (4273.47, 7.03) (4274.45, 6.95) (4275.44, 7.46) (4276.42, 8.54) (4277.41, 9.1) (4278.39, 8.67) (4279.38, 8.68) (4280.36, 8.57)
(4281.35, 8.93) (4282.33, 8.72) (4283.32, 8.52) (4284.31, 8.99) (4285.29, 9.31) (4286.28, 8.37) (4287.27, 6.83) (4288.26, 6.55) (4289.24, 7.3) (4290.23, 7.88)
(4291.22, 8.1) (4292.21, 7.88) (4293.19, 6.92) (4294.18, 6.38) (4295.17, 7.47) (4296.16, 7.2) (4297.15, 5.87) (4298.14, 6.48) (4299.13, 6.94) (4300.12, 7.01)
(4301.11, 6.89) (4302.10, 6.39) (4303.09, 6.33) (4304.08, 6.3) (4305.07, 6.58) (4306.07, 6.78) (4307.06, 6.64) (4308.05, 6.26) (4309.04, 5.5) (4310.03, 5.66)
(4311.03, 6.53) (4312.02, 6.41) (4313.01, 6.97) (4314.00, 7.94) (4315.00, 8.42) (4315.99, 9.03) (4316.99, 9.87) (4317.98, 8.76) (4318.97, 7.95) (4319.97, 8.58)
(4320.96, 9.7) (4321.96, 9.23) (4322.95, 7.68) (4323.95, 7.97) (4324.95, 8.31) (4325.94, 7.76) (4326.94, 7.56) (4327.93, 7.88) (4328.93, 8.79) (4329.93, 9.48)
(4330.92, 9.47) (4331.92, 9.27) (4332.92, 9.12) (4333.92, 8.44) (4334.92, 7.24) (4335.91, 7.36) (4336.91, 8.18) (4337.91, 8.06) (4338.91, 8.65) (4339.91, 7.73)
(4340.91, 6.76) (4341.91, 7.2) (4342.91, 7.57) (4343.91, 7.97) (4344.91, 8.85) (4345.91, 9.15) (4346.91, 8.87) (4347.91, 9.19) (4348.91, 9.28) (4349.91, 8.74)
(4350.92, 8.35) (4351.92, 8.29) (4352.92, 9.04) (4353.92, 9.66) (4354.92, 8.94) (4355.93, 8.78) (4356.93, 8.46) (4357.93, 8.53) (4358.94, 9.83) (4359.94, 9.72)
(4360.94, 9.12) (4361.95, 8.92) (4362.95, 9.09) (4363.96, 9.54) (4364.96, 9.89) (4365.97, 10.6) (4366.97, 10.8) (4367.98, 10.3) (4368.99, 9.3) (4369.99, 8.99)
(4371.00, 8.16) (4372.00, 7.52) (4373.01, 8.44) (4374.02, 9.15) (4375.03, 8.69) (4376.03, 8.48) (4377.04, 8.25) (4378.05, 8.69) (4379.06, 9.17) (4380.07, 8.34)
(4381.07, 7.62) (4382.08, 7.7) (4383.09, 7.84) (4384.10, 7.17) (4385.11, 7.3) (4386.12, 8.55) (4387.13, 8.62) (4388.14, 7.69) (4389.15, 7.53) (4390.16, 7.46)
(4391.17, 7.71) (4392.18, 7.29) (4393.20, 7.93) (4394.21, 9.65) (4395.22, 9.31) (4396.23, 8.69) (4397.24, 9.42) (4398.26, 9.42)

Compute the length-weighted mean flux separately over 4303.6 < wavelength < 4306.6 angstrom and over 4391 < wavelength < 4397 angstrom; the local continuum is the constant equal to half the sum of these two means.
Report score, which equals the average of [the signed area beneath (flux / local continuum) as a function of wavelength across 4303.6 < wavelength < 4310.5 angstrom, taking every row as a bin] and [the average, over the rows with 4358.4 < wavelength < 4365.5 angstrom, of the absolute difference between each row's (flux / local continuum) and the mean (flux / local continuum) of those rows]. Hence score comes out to 2.9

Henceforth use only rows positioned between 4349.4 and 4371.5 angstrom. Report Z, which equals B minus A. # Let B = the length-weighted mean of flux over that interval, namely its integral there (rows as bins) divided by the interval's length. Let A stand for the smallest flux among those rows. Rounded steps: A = 8.16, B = 9.2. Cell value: 1.1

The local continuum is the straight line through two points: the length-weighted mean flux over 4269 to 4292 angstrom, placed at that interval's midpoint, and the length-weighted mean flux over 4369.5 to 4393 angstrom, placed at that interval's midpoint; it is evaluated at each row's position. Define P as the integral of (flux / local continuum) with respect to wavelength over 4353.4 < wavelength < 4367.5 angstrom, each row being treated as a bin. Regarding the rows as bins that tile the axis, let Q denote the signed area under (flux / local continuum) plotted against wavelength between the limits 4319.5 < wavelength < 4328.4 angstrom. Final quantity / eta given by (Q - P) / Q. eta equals -0.8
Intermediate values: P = 16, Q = 9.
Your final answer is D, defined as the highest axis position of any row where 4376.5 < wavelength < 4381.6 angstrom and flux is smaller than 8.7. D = 4381.07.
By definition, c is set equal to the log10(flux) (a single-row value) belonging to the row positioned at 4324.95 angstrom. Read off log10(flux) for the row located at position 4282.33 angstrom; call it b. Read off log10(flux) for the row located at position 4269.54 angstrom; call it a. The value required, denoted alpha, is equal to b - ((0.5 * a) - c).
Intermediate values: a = 0.88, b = 0.94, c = 0.92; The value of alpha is 1.42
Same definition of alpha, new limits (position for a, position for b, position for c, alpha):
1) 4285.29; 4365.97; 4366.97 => 1.57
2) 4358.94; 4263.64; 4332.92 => 1.38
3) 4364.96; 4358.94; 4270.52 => 1.34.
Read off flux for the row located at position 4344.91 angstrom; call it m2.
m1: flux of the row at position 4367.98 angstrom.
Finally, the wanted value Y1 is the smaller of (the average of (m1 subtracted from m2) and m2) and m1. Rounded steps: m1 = 10.3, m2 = 8.85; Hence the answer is 3.7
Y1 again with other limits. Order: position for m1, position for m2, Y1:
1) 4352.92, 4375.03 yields 4.2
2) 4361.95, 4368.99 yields 4.8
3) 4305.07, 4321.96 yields 5.9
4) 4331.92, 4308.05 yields 1.6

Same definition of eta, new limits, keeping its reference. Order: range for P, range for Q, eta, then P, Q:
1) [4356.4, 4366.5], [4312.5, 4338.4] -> 0.6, 12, 27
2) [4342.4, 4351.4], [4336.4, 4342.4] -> -0.7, 10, 6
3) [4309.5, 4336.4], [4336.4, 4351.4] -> -0.8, 27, 15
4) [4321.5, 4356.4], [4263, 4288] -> -0.4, 37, 26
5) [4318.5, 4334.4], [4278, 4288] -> -0.6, 17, 11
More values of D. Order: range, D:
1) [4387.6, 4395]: 4393.20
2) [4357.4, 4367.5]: 4357.93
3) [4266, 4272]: 4271.50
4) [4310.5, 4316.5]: 4315.00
